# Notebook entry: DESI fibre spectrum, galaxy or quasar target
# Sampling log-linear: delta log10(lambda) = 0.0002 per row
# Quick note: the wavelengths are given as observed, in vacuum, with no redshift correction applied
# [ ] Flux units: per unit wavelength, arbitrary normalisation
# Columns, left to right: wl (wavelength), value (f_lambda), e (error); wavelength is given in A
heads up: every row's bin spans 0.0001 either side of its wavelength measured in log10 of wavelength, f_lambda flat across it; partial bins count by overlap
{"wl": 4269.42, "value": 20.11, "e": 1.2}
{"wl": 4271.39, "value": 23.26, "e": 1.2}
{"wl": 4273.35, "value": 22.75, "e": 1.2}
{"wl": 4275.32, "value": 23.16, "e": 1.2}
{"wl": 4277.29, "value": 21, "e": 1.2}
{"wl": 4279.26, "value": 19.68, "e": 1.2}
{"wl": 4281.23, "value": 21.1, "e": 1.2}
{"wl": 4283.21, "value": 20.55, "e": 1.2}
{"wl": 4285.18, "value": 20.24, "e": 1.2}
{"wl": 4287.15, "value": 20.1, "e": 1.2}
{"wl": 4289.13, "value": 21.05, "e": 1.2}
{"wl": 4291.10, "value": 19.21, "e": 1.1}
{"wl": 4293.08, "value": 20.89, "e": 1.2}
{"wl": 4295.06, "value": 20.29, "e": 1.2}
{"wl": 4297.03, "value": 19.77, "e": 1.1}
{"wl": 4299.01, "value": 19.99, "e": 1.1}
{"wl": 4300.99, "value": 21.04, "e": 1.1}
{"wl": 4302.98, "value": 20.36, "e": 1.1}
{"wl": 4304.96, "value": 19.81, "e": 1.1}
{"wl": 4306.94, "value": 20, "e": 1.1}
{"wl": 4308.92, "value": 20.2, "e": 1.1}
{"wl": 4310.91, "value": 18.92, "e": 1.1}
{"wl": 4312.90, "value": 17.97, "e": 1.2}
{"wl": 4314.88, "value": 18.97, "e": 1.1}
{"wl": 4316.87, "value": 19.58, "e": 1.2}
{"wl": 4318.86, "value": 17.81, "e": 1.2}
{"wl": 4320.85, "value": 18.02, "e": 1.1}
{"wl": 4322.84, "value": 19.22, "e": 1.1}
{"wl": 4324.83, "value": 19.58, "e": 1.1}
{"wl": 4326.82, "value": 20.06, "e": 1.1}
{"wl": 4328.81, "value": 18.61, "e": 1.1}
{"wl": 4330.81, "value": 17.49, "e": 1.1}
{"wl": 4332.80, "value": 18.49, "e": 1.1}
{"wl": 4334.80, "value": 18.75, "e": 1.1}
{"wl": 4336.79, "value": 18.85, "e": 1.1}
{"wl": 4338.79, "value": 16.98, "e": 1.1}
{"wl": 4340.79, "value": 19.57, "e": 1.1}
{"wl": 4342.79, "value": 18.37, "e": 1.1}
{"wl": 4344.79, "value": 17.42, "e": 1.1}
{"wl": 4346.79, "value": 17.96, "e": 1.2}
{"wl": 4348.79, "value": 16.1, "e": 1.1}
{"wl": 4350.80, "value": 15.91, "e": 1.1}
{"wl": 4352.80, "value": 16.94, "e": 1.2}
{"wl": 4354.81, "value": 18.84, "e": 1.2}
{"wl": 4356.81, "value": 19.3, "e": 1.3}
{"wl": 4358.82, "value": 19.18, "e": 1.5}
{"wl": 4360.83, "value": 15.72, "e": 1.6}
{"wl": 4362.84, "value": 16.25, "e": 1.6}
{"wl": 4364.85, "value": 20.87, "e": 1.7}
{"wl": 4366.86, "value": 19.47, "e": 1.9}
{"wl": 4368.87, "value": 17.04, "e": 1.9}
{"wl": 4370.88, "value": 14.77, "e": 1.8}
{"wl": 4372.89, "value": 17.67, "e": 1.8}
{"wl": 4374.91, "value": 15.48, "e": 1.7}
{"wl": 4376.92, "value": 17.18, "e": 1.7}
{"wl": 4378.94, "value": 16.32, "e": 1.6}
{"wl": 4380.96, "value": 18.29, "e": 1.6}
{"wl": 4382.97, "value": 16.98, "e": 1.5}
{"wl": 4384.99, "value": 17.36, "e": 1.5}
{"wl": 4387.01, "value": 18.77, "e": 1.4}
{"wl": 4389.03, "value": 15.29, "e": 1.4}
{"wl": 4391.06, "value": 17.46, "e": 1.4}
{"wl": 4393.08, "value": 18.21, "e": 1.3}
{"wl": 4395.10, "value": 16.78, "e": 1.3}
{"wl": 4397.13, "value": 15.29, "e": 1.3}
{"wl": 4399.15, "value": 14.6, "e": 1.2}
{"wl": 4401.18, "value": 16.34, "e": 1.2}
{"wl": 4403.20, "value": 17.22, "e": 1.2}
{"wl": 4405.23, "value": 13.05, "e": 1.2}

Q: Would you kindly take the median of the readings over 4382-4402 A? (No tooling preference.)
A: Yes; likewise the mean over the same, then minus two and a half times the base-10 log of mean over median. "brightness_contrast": 0.011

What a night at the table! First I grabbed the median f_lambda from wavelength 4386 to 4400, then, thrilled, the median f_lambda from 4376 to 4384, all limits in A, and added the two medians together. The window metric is 33.9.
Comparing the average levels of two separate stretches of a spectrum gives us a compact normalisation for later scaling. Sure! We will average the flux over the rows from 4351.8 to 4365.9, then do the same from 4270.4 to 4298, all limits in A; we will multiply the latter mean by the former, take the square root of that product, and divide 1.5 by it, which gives 0.077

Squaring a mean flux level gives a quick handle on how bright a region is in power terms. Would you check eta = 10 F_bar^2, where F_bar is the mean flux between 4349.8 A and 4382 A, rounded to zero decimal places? 3046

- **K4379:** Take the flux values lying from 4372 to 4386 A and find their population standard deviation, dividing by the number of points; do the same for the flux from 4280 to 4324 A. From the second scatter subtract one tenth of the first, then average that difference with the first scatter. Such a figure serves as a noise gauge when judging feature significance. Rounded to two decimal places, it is 0.86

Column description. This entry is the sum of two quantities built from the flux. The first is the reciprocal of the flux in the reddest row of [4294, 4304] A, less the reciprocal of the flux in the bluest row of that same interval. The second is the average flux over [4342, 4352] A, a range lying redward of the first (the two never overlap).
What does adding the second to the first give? 17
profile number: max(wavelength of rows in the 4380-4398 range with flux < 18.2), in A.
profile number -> 4397.13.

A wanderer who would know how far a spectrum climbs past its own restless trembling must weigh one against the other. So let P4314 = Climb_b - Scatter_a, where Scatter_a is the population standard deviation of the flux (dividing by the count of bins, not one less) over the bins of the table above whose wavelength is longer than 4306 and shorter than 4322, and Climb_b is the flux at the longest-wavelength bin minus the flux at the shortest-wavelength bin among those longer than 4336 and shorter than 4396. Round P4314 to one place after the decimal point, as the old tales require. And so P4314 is -2.9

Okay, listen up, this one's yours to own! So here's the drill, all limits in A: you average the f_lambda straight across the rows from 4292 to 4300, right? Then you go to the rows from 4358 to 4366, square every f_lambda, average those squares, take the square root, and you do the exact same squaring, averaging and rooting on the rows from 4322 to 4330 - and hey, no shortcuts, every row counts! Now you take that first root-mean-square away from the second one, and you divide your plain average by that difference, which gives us 16.2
